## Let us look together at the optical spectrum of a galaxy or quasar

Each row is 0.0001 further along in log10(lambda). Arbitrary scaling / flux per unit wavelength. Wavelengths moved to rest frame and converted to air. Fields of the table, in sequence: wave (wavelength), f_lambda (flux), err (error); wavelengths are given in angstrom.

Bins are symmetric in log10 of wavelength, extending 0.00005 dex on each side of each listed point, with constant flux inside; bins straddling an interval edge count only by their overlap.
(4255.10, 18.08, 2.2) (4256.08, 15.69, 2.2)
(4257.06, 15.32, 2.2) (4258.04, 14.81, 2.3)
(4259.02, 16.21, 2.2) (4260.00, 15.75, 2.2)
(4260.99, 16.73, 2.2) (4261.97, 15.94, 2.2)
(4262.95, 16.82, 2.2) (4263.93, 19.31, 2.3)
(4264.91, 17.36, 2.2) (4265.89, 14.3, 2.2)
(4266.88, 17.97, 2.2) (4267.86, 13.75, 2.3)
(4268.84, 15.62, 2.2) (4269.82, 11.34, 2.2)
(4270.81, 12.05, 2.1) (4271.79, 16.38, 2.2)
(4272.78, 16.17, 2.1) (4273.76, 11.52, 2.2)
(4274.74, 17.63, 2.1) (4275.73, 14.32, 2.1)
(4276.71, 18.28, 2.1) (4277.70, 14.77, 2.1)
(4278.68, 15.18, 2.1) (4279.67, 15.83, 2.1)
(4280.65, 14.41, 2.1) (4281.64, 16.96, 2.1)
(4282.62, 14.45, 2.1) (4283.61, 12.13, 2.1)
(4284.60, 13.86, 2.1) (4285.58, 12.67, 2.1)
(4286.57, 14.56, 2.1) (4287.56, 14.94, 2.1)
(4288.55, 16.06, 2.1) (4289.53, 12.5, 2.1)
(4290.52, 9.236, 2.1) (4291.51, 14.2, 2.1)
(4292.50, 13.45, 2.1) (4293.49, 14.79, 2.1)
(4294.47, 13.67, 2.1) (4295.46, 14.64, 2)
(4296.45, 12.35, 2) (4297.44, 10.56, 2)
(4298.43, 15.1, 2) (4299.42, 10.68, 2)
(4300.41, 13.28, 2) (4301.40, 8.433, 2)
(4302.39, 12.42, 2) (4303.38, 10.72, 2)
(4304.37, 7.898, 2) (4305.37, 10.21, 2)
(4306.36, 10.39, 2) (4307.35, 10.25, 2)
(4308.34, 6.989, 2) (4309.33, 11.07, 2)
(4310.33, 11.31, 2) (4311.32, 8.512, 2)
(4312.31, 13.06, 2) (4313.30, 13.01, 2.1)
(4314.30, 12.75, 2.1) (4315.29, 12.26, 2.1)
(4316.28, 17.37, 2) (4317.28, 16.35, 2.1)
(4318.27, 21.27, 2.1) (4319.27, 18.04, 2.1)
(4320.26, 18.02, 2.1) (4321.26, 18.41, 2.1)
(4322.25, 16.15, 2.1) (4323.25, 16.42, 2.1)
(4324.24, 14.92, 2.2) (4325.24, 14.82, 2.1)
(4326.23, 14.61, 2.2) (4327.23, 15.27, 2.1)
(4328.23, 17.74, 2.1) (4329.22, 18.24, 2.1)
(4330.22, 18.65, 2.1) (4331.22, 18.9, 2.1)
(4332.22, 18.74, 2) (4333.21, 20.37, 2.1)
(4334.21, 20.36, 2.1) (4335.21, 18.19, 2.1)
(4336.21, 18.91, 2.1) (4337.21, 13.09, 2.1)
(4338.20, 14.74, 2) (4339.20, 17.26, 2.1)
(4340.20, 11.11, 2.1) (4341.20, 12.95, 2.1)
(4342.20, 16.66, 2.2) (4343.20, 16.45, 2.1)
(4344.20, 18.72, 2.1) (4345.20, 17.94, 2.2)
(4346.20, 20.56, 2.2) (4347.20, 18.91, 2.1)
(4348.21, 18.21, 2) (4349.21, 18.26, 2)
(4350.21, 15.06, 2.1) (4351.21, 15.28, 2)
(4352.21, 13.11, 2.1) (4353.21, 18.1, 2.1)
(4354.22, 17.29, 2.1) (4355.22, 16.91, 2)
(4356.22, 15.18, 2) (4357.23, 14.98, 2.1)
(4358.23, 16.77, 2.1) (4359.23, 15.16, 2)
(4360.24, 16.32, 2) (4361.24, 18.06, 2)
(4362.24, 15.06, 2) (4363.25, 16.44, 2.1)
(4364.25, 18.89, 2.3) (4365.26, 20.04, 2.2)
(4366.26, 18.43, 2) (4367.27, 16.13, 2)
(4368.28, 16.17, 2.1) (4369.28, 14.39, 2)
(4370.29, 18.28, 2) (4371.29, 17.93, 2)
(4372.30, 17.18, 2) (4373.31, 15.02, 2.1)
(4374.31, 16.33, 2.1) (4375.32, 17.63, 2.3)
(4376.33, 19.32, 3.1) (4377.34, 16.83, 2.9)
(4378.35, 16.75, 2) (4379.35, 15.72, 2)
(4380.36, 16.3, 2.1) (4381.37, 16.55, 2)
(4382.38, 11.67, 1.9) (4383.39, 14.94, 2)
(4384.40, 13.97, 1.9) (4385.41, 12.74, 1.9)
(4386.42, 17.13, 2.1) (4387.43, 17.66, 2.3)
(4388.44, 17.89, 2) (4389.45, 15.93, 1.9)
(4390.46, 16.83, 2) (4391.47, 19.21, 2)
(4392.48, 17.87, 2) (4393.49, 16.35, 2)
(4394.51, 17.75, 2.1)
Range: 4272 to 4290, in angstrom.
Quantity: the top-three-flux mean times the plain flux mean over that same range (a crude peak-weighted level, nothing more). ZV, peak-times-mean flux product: 261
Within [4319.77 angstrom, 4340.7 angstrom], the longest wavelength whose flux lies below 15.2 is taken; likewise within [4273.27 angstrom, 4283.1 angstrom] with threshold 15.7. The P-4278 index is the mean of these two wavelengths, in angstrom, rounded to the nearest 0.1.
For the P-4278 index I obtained 4311.4 angstrom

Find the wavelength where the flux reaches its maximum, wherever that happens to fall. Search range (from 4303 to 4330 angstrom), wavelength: 4318.27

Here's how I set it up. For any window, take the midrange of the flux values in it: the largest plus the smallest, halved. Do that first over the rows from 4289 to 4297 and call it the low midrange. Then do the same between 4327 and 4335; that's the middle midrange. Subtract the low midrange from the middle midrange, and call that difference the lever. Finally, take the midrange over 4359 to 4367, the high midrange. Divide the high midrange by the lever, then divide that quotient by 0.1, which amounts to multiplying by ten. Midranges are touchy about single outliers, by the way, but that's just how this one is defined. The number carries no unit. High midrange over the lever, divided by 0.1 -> 30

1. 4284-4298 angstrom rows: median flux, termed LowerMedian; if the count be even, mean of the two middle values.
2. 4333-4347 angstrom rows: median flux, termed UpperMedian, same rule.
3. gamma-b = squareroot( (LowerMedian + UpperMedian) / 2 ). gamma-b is 3.96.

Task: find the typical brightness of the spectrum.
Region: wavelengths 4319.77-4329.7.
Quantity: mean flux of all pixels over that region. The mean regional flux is 16.5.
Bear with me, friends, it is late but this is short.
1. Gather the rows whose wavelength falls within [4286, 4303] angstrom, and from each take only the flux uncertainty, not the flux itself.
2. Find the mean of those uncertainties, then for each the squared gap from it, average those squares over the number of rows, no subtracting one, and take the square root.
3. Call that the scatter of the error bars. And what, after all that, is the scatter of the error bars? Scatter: 0.0499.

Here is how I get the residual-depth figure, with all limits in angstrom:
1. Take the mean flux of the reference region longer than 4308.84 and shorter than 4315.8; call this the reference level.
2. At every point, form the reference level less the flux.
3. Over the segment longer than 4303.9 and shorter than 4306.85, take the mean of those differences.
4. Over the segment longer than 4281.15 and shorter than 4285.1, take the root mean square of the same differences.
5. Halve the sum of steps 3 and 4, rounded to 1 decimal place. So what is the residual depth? 2.7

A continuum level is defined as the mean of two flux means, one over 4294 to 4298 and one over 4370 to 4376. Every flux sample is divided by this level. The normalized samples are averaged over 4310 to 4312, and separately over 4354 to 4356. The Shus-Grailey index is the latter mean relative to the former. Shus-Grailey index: 1.7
